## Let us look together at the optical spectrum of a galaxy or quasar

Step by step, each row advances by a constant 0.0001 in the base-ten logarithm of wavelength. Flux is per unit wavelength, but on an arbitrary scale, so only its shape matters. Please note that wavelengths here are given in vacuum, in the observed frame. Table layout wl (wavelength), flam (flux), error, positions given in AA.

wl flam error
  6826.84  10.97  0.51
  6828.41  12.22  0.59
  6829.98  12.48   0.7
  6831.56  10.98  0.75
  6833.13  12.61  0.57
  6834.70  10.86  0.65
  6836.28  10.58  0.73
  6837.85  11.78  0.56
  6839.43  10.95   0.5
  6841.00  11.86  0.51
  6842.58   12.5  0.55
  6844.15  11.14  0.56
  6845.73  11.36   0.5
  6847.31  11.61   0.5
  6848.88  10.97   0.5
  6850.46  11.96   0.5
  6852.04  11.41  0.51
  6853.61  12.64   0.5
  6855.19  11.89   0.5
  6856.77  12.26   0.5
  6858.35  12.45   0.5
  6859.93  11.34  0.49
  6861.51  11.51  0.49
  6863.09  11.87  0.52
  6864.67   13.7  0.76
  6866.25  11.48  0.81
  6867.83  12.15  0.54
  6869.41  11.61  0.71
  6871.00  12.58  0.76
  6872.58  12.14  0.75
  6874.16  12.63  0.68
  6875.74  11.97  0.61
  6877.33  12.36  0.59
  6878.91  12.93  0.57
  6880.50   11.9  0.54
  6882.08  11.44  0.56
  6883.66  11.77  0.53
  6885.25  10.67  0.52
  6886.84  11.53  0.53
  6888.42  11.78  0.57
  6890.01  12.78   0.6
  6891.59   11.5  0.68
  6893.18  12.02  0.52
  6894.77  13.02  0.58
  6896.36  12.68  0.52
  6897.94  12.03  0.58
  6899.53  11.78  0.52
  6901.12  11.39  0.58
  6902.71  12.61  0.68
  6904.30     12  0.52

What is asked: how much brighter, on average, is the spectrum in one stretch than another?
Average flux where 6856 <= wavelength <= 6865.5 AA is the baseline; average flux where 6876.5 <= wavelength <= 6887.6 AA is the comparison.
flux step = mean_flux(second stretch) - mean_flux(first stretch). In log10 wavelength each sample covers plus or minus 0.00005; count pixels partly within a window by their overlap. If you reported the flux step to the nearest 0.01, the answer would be -0.39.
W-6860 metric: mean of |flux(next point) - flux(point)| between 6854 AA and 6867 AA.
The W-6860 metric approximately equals 0.9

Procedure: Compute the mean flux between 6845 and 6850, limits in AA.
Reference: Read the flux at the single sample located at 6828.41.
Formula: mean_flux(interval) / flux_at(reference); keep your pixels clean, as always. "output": 0.93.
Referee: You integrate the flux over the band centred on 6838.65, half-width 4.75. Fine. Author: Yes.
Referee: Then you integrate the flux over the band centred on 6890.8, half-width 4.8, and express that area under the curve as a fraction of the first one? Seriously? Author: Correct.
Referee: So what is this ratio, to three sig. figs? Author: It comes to 1.07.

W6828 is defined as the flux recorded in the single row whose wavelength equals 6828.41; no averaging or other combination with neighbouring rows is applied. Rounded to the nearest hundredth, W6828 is 12.22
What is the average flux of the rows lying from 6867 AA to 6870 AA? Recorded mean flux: 11.9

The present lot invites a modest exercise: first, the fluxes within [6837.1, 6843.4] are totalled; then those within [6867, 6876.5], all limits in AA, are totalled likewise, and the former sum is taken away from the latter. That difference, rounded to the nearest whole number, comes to 26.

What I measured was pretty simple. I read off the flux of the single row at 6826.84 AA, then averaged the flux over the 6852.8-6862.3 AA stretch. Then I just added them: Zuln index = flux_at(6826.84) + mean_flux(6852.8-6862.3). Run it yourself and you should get 23.0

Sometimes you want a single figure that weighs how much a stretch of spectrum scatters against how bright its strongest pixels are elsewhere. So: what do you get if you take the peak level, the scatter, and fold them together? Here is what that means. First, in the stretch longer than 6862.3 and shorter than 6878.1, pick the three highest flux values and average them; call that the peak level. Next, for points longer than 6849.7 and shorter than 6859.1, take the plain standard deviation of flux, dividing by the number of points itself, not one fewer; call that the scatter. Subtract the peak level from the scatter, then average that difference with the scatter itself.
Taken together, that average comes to -6.1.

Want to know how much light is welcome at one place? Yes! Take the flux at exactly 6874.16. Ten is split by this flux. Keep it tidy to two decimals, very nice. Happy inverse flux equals 0.79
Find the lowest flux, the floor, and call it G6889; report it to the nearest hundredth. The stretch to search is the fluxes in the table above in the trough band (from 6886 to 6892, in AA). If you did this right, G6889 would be 11.50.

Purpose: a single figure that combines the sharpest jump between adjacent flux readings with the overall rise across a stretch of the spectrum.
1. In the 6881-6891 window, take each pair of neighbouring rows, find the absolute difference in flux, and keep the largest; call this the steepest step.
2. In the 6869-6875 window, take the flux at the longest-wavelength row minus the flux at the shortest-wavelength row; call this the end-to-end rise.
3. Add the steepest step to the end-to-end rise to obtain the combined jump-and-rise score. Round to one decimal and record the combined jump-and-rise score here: 2.1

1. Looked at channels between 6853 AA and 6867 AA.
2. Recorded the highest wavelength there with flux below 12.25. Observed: 6866.25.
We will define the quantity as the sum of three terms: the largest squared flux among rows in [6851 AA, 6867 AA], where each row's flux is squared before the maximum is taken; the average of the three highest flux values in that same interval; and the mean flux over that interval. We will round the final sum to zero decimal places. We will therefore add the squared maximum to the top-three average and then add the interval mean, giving 213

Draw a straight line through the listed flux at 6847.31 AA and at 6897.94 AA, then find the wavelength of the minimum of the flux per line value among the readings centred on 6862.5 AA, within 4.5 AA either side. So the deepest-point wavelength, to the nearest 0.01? 6859.93 AA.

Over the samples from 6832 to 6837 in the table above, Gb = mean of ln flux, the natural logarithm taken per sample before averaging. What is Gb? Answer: 2.43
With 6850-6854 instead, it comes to 2.48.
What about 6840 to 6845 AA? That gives 2.47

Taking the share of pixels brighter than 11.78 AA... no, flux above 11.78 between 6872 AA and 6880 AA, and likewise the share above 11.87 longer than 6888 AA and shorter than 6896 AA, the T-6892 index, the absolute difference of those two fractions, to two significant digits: 0.40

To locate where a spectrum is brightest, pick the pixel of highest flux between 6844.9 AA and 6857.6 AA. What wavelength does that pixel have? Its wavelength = 6853.61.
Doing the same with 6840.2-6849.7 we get 6842.58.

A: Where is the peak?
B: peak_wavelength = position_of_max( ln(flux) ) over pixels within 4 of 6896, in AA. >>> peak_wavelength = 6894.77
